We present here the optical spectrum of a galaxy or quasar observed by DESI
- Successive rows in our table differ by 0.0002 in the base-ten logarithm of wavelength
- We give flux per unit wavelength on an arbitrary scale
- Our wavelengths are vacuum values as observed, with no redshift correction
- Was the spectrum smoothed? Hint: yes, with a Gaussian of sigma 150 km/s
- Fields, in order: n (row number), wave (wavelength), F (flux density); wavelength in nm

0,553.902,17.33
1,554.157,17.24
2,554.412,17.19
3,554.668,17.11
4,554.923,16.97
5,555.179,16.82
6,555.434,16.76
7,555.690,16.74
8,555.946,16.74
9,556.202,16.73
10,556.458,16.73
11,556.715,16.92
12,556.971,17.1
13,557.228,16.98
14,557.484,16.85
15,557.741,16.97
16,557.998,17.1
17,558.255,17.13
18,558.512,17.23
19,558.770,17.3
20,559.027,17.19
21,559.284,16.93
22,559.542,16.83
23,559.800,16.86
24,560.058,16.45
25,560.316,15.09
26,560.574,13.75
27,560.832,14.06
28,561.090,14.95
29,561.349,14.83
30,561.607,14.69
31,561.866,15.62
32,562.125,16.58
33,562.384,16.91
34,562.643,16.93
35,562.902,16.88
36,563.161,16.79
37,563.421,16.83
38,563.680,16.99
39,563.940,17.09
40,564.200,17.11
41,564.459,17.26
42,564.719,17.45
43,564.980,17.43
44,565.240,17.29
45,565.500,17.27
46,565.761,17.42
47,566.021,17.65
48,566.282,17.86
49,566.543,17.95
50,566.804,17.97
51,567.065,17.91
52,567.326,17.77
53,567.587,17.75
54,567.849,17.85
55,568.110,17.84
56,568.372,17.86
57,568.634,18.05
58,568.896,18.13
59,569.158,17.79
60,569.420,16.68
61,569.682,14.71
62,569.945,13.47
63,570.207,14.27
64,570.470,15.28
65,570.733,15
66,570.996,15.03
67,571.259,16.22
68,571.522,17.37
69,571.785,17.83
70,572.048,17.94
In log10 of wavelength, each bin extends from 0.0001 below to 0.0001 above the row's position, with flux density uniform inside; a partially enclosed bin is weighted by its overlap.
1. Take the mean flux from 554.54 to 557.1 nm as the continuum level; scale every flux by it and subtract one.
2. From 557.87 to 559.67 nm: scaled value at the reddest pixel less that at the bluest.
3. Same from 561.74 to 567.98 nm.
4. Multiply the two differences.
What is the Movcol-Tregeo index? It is -0.0021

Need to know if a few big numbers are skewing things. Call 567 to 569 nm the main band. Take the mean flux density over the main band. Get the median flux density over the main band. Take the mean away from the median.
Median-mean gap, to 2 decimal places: -0.04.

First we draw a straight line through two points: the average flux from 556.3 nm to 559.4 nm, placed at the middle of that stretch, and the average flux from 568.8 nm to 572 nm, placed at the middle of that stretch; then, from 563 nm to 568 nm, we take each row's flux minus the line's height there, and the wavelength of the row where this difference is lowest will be 563.161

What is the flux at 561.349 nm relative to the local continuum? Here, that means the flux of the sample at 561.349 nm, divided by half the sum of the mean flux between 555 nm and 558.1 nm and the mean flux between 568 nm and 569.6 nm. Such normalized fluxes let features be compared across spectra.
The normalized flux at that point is 0.86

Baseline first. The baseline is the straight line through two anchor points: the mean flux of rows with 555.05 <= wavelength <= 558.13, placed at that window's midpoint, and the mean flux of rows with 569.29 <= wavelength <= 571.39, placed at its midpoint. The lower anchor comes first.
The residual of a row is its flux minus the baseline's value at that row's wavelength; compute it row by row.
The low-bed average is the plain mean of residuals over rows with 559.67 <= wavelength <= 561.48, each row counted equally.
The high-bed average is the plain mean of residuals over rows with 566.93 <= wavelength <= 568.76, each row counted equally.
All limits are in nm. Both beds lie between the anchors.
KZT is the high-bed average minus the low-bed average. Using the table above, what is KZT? 3.7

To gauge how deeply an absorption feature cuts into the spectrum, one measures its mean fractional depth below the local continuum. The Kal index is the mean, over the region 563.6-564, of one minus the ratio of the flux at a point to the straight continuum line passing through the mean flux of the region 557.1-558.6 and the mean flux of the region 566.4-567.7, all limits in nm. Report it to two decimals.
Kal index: 0.03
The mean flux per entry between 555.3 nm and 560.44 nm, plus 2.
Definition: 18.8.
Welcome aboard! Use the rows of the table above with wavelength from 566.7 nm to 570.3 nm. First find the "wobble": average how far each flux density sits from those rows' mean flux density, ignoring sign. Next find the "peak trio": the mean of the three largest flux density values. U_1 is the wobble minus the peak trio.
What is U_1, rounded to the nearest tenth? -16.8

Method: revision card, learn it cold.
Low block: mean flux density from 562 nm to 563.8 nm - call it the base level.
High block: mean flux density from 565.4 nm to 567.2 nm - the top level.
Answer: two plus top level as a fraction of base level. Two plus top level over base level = 3.05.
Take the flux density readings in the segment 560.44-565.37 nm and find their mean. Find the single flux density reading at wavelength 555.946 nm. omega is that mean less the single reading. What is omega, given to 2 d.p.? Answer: -0.45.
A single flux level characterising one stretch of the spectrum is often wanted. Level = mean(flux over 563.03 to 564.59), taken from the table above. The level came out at 17.0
